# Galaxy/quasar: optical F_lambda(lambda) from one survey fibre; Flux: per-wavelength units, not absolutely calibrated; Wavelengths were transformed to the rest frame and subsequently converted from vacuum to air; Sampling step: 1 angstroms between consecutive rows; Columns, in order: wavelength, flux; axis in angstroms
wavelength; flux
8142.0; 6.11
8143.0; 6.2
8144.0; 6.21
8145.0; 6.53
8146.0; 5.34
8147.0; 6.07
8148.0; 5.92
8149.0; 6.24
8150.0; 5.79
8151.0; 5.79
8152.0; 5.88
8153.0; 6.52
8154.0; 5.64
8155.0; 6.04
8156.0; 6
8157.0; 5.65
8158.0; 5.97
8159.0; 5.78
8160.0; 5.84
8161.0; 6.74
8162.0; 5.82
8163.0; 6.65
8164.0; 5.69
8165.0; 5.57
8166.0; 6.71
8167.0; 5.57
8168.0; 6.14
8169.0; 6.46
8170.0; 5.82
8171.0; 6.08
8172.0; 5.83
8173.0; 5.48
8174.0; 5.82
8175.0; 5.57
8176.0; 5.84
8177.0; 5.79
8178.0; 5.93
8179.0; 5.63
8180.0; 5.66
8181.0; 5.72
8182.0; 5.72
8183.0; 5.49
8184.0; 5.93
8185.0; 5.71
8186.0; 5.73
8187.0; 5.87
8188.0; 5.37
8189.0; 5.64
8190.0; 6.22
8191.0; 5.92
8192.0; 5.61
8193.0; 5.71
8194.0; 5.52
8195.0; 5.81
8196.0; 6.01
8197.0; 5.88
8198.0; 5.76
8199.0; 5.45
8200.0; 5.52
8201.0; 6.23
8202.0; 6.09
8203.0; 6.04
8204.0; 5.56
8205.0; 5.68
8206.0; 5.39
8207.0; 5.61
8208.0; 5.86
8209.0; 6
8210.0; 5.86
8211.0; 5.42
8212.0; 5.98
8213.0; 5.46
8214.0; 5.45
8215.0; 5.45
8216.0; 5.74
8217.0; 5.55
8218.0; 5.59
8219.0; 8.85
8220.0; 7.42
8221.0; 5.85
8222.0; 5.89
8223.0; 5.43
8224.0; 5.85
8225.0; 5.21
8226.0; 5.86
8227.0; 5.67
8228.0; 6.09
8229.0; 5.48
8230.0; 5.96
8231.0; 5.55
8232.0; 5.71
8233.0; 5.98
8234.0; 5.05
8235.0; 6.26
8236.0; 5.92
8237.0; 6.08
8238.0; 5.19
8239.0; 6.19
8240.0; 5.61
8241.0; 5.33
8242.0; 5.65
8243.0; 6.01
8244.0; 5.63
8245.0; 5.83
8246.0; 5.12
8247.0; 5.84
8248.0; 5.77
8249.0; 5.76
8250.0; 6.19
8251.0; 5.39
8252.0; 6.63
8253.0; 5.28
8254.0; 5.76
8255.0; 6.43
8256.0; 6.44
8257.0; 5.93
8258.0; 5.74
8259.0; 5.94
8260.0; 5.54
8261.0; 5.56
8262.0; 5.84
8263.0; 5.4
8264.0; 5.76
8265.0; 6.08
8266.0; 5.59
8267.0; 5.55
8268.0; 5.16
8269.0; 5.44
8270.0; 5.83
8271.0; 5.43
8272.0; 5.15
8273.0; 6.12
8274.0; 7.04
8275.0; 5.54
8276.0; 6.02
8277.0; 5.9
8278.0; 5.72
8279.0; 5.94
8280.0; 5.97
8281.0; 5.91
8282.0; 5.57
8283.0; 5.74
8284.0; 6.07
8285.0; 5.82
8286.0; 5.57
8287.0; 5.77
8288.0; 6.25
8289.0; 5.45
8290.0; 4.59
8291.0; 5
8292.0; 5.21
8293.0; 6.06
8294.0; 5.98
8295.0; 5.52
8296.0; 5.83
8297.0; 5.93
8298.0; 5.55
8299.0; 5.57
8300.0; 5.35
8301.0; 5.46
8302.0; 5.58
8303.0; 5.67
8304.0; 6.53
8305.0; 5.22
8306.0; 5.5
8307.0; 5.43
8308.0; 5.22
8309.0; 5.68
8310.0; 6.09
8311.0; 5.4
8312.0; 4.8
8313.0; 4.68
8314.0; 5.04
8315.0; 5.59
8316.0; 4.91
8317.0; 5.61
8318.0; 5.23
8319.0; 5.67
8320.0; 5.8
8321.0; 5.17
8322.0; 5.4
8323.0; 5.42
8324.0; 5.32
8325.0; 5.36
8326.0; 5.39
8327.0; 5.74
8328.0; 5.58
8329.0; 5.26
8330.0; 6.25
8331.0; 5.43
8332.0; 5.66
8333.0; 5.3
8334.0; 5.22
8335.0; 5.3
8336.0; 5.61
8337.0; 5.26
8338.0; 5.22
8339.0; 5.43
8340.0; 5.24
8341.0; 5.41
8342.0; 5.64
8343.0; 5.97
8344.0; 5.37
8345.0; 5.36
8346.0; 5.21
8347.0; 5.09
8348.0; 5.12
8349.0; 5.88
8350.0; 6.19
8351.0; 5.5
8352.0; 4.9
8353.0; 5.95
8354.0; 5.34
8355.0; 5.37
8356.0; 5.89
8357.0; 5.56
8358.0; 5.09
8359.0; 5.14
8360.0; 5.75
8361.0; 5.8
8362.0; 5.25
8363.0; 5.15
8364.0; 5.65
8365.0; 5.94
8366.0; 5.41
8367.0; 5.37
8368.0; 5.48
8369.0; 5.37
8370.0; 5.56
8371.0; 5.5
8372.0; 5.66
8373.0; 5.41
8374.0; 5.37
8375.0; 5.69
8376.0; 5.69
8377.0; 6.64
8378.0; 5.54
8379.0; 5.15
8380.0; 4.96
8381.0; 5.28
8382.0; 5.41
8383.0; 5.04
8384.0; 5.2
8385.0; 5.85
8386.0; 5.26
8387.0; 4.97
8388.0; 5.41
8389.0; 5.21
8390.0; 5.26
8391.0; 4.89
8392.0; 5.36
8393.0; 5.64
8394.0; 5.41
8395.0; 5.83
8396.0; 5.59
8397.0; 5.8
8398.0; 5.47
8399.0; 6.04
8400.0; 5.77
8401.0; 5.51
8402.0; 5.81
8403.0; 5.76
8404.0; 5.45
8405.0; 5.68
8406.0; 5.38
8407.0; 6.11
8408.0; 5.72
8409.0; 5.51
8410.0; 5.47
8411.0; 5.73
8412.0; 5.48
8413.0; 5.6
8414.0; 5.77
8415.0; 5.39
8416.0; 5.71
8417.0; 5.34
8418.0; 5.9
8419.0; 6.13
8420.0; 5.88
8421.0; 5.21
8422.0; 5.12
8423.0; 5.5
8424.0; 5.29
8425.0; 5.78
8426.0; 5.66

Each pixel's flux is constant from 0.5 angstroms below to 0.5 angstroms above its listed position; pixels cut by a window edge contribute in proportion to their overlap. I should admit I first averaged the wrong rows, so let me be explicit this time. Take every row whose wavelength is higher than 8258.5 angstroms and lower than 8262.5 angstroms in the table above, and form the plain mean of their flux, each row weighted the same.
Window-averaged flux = 5.72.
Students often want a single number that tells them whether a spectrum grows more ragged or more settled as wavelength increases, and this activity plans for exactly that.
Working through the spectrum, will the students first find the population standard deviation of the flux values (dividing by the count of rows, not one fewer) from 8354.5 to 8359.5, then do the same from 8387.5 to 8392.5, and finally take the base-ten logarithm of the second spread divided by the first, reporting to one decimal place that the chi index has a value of -0.2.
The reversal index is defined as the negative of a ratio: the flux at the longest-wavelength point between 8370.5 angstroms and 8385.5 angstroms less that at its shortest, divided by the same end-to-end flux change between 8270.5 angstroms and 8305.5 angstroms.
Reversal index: 1.67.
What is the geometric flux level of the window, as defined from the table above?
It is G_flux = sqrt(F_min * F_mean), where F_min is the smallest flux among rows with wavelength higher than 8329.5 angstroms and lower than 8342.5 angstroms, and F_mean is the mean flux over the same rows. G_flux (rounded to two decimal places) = 5.34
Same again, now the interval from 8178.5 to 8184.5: 5.59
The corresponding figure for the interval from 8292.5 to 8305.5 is 5.46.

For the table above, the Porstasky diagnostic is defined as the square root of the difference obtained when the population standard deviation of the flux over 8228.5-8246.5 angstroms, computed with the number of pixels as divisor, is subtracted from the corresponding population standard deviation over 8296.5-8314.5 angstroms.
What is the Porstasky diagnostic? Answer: 0.27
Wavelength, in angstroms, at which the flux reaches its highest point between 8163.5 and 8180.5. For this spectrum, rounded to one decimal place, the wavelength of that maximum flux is 8166.0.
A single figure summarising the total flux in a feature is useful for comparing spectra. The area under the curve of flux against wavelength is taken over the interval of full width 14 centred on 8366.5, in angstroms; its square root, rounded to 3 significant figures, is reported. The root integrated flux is 8.79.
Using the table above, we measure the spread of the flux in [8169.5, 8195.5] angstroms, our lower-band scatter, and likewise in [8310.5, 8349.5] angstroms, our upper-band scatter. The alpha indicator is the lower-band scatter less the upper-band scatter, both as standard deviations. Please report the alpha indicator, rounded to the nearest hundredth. -0.12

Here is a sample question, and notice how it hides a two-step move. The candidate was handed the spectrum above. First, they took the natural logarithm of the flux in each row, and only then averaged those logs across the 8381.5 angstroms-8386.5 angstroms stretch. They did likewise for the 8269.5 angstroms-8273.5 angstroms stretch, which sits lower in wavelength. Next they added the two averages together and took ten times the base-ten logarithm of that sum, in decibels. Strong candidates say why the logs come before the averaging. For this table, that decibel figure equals 5.32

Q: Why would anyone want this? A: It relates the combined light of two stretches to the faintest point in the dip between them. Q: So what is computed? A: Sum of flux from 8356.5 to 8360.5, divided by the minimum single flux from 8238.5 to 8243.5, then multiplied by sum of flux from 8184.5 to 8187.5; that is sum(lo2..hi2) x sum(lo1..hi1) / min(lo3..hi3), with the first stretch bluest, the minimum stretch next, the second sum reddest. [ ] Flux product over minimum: 70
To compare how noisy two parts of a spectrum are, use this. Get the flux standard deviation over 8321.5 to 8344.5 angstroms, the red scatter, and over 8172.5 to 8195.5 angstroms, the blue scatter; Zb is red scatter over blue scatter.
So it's 1.4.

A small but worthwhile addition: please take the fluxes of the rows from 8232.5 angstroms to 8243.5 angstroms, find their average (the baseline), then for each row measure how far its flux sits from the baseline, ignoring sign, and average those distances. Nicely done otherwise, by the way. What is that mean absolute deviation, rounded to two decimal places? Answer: 0.35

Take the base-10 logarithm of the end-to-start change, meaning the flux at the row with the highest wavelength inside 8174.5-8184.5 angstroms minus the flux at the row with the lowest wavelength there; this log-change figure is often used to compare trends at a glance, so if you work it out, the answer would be -0.44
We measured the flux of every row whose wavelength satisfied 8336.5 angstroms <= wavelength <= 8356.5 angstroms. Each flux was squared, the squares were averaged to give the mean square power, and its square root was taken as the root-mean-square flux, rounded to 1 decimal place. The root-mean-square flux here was 5.5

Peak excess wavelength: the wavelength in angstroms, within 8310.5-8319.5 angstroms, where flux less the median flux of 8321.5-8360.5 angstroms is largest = 8319.0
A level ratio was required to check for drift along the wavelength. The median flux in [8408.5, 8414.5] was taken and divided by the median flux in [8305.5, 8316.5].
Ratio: 1.03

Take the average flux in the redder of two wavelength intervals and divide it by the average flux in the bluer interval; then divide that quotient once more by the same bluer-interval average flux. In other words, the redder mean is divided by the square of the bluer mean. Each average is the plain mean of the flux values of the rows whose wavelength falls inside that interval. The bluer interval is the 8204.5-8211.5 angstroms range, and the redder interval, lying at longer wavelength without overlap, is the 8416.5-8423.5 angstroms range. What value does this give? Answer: 0.173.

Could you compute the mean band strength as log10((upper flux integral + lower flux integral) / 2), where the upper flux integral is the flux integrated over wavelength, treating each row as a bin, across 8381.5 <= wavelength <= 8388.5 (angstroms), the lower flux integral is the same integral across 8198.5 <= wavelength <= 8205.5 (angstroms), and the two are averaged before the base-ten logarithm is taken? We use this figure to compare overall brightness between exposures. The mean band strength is 1.59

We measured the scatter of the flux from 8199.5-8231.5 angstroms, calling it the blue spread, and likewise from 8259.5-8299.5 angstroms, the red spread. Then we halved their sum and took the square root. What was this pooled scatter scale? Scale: 0.73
